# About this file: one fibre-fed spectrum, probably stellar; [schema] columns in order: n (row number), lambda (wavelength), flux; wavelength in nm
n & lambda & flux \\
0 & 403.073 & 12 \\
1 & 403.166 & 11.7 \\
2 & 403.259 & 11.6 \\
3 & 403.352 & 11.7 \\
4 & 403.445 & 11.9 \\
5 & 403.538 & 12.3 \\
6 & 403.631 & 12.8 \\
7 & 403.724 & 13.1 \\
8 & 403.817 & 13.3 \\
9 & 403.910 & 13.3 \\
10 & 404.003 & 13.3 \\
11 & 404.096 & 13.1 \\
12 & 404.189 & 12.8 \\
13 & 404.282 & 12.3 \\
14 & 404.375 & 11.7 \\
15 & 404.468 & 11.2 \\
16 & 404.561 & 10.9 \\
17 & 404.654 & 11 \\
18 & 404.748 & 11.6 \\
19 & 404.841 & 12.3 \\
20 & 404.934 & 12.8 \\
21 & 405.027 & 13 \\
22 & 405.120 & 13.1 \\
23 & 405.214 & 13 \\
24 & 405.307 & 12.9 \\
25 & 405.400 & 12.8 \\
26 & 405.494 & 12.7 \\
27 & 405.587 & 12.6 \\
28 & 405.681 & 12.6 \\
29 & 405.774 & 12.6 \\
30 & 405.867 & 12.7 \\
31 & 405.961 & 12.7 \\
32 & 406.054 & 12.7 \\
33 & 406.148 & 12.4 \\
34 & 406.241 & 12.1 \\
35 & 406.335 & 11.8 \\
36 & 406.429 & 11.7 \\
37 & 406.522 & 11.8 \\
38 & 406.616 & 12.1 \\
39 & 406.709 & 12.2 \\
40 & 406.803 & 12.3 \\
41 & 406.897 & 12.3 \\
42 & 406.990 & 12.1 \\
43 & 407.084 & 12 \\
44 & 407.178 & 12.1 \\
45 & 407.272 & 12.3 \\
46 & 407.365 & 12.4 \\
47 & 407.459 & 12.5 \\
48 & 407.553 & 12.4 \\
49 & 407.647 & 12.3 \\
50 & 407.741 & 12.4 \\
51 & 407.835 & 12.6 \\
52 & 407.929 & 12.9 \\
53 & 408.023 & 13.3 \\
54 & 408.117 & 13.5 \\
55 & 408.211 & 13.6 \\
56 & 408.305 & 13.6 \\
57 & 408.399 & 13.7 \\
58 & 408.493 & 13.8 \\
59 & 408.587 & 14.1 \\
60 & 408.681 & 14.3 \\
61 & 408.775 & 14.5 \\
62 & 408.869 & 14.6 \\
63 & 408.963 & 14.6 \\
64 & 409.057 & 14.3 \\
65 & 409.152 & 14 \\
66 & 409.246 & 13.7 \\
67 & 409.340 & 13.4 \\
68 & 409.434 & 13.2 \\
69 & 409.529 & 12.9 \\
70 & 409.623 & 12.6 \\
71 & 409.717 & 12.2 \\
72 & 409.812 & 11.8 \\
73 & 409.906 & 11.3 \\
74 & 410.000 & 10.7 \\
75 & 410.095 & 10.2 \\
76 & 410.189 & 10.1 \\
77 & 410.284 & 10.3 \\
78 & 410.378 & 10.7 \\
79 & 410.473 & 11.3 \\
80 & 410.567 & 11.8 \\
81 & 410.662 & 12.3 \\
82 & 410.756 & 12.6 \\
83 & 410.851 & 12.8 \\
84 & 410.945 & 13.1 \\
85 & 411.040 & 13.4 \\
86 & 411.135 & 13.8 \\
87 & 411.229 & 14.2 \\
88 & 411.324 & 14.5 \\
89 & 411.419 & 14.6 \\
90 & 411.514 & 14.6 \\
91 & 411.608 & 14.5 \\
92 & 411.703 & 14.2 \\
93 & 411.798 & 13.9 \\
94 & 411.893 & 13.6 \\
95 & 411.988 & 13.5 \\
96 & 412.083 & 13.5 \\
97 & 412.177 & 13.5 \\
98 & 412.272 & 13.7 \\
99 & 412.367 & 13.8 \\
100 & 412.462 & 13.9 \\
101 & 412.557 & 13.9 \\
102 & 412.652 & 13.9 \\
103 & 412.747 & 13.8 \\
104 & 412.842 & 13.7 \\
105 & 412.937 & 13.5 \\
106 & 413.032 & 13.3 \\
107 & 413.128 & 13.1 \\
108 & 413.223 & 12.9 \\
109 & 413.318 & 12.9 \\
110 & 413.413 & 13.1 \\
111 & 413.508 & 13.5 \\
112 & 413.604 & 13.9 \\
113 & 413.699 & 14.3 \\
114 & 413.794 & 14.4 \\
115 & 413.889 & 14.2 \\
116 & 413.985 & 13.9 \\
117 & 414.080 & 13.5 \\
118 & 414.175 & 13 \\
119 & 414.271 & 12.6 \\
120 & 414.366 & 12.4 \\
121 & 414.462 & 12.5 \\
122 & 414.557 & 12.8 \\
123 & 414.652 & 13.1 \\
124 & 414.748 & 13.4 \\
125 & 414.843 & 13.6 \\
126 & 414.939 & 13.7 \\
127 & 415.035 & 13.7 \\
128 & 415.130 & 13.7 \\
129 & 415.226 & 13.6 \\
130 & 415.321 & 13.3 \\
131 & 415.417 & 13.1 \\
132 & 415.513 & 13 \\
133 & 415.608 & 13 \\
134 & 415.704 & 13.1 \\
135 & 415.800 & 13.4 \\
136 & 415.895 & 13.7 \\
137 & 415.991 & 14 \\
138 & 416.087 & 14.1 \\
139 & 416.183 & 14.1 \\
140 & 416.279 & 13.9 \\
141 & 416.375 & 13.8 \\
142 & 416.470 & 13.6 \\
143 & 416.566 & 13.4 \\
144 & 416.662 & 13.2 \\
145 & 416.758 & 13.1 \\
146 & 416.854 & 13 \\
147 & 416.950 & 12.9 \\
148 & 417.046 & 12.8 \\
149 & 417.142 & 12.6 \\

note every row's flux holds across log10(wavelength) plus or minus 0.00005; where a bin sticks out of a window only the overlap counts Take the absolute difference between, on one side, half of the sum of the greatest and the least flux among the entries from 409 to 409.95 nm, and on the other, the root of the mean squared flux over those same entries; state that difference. 0.17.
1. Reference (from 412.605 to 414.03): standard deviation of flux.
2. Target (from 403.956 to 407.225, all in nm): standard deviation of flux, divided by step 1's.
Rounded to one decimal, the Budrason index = 1.2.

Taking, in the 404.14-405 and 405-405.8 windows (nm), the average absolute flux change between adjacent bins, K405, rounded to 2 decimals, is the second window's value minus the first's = -0.40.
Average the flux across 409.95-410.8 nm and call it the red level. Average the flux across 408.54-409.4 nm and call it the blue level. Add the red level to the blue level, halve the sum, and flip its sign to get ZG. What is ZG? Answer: -12.6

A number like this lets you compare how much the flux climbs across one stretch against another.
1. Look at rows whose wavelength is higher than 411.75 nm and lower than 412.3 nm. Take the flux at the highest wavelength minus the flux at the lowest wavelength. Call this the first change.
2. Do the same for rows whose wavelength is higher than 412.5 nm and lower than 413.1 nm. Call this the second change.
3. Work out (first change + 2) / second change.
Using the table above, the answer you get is -3.0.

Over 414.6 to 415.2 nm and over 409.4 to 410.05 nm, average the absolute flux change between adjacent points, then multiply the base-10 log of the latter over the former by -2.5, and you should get -1.4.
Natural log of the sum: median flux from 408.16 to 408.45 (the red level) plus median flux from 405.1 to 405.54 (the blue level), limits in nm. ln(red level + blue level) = 3.28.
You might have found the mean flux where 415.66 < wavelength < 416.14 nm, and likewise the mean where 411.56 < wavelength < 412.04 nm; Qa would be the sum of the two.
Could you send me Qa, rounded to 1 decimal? 27.6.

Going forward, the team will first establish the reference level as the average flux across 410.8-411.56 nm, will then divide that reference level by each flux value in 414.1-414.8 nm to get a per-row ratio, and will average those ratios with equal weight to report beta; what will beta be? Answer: 1.08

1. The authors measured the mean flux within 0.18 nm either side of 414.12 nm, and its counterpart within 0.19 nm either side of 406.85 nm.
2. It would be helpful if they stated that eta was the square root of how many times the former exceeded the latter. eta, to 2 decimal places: 1.04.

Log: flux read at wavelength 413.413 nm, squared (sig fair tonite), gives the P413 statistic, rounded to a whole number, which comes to 172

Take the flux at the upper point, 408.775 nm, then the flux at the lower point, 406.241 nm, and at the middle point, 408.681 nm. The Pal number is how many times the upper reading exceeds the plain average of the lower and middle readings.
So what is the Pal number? 1.10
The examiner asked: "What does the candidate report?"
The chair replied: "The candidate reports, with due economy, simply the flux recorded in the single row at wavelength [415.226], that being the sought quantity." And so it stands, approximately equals 13.6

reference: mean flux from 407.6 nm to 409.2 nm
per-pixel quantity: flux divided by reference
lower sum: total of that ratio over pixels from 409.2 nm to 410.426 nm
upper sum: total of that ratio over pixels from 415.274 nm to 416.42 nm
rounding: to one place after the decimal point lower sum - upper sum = -0.7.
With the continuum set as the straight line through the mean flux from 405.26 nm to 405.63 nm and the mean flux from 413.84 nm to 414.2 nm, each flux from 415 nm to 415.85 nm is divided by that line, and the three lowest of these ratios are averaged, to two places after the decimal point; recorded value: 0.94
